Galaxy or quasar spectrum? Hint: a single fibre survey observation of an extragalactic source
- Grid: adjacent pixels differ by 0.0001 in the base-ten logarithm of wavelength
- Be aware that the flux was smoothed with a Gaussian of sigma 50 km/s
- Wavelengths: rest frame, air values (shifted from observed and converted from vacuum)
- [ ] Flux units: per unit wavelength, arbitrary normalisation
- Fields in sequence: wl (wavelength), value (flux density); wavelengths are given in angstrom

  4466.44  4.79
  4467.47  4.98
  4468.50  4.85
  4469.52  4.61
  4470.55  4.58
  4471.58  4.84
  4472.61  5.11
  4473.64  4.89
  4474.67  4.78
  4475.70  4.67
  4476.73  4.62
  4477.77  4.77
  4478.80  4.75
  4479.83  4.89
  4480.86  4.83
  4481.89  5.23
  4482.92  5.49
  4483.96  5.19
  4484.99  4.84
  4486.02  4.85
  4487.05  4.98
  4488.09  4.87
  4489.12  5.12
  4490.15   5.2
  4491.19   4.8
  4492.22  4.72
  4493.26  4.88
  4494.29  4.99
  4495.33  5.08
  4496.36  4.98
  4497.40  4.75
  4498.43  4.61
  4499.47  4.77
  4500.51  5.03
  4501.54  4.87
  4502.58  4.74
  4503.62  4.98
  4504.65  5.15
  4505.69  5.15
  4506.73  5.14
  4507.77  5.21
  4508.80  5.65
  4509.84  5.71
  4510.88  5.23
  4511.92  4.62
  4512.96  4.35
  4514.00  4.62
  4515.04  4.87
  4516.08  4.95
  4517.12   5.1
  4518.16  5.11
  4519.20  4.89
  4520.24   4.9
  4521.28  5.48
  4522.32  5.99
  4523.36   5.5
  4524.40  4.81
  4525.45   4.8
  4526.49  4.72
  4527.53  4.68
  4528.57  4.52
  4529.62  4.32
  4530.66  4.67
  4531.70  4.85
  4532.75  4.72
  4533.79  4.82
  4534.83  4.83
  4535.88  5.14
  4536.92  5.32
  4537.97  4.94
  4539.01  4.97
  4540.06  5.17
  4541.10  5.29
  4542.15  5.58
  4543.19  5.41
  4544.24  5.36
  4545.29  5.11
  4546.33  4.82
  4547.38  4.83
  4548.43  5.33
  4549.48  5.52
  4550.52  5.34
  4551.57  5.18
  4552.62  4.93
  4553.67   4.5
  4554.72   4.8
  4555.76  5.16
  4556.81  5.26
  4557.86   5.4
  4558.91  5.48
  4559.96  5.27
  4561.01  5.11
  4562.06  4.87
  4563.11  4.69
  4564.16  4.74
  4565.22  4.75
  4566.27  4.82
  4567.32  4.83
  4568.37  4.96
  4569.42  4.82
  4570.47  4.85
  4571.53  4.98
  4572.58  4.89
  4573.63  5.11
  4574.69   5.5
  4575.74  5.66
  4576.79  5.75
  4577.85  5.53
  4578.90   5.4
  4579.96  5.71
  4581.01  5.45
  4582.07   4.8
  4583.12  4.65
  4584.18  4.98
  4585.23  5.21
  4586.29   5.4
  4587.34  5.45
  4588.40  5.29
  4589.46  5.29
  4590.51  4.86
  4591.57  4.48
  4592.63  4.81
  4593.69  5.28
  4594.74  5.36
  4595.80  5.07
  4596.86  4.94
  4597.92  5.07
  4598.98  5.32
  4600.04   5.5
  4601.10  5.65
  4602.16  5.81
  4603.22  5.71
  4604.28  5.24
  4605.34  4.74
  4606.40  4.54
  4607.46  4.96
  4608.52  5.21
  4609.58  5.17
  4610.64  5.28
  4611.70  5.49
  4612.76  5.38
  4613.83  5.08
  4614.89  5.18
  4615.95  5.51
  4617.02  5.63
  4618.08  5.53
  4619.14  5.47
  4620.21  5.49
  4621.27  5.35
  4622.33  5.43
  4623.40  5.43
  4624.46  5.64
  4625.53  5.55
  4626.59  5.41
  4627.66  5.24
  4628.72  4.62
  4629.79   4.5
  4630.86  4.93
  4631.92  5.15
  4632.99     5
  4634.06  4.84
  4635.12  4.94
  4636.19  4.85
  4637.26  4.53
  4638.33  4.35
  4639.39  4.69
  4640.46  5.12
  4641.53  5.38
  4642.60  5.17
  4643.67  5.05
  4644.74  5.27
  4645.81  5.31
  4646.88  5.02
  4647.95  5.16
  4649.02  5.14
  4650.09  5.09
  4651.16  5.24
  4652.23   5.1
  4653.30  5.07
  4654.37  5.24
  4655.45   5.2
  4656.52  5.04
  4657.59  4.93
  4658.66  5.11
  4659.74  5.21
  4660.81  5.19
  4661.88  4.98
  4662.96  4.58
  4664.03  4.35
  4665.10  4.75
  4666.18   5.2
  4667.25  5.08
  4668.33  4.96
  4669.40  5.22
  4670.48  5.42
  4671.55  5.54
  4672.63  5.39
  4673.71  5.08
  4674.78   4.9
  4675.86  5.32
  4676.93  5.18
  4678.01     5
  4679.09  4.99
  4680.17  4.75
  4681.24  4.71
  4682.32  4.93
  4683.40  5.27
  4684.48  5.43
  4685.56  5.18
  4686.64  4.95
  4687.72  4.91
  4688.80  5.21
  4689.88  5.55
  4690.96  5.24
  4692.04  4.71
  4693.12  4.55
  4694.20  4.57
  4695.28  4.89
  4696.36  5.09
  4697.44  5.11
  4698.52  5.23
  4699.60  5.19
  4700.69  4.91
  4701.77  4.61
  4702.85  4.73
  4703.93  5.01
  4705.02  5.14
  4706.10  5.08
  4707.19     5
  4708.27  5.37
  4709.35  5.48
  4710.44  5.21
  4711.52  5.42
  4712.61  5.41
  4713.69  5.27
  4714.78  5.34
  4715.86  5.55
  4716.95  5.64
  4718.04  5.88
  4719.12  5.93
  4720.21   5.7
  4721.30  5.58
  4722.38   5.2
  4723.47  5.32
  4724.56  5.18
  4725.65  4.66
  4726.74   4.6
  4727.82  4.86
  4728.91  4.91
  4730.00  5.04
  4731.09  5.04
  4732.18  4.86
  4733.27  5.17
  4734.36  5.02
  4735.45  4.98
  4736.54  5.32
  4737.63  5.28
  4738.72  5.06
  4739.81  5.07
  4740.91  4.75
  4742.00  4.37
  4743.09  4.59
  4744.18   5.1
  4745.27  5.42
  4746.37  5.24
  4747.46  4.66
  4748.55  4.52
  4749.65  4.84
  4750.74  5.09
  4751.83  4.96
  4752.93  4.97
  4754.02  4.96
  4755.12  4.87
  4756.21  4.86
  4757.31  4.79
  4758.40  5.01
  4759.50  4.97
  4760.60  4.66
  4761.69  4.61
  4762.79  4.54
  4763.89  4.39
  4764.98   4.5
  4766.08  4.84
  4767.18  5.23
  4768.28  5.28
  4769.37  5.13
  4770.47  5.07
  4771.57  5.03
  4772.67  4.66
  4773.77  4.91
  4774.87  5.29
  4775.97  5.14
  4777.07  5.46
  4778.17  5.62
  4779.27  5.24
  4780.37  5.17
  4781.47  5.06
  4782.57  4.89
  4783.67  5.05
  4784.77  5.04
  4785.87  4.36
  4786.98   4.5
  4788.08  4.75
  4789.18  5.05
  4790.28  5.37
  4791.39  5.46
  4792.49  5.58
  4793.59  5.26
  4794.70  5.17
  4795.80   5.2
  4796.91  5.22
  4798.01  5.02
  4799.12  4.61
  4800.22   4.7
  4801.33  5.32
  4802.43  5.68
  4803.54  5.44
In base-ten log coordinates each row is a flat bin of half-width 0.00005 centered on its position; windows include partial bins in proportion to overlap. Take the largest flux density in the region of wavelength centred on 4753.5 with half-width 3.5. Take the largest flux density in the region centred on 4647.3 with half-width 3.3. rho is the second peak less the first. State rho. 0.2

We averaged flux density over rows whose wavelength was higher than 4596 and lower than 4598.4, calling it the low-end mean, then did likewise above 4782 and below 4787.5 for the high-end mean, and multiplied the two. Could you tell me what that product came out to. 23.9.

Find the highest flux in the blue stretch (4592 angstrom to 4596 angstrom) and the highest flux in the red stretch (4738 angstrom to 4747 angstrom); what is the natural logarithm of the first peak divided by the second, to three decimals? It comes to -0.011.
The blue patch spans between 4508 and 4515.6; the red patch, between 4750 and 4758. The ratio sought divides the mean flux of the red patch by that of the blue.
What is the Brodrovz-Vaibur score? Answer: 0.98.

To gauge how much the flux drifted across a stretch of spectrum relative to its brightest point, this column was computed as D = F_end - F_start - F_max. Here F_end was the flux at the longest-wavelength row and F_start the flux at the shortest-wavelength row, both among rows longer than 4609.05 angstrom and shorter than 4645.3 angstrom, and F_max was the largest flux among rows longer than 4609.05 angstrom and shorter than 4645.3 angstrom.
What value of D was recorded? -5.54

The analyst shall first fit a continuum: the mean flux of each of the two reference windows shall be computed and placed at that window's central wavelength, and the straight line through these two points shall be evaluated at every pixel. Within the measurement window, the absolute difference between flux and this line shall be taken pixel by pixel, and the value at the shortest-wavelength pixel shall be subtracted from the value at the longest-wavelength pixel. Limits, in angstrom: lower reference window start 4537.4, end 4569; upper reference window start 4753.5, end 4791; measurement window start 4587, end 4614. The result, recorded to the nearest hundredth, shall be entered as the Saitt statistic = -0.35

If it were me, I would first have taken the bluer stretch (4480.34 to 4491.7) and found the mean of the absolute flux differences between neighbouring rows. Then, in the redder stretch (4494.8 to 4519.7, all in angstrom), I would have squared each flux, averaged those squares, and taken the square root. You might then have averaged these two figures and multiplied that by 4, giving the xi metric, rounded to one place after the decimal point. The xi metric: 10.4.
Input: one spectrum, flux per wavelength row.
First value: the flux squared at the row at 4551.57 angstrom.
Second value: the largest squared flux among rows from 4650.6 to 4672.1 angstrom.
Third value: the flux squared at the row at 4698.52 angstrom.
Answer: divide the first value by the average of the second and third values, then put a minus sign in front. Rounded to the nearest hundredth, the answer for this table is -0.92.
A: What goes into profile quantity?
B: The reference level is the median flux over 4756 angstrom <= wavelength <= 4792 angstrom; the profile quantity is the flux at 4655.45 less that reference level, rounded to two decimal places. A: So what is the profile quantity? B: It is 0.17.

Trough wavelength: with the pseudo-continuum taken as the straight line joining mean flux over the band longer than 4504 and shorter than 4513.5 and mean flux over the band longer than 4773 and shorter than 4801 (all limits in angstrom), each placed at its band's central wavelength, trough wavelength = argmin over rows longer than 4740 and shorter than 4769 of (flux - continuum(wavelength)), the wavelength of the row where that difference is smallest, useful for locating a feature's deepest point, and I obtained 4742.00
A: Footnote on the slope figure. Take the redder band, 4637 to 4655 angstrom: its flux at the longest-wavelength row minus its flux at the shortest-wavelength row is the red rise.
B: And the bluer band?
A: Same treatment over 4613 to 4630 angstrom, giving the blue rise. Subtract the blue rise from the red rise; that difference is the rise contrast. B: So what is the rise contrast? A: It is 1.3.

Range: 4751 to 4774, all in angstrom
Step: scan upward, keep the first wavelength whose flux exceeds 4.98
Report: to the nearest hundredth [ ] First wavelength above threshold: 4758.40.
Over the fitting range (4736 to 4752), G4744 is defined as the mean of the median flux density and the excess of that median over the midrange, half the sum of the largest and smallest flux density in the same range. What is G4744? 2.6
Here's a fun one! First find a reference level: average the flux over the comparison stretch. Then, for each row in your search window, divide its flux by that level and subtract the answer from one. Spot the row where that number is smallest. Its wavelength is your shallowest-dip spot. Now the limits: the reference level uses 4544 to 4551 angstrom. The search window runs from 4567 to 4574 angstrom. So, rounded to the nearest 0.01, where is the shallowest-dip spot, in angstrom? 4573.63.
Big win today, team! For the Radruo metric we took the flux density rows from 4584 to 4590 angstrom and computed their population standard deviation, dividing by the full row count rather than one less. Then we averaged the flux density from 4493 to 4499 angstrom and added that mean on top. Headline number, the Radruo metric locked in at 5.03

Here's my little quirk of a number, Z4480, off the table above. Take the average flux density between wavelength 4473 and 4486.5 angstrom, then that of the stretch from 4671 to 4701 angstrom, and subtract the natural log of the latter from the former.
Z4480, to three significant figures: 3.29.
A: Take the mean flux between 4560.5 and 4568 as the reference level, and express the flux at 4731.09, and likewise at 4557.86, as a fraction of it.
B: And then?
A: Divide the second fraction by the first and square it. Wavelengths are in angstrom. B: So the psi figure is 1.15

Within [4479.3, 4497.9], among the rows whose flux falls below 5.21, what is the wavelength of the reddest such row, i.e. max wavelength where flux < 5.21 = 4497.40 angstrom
